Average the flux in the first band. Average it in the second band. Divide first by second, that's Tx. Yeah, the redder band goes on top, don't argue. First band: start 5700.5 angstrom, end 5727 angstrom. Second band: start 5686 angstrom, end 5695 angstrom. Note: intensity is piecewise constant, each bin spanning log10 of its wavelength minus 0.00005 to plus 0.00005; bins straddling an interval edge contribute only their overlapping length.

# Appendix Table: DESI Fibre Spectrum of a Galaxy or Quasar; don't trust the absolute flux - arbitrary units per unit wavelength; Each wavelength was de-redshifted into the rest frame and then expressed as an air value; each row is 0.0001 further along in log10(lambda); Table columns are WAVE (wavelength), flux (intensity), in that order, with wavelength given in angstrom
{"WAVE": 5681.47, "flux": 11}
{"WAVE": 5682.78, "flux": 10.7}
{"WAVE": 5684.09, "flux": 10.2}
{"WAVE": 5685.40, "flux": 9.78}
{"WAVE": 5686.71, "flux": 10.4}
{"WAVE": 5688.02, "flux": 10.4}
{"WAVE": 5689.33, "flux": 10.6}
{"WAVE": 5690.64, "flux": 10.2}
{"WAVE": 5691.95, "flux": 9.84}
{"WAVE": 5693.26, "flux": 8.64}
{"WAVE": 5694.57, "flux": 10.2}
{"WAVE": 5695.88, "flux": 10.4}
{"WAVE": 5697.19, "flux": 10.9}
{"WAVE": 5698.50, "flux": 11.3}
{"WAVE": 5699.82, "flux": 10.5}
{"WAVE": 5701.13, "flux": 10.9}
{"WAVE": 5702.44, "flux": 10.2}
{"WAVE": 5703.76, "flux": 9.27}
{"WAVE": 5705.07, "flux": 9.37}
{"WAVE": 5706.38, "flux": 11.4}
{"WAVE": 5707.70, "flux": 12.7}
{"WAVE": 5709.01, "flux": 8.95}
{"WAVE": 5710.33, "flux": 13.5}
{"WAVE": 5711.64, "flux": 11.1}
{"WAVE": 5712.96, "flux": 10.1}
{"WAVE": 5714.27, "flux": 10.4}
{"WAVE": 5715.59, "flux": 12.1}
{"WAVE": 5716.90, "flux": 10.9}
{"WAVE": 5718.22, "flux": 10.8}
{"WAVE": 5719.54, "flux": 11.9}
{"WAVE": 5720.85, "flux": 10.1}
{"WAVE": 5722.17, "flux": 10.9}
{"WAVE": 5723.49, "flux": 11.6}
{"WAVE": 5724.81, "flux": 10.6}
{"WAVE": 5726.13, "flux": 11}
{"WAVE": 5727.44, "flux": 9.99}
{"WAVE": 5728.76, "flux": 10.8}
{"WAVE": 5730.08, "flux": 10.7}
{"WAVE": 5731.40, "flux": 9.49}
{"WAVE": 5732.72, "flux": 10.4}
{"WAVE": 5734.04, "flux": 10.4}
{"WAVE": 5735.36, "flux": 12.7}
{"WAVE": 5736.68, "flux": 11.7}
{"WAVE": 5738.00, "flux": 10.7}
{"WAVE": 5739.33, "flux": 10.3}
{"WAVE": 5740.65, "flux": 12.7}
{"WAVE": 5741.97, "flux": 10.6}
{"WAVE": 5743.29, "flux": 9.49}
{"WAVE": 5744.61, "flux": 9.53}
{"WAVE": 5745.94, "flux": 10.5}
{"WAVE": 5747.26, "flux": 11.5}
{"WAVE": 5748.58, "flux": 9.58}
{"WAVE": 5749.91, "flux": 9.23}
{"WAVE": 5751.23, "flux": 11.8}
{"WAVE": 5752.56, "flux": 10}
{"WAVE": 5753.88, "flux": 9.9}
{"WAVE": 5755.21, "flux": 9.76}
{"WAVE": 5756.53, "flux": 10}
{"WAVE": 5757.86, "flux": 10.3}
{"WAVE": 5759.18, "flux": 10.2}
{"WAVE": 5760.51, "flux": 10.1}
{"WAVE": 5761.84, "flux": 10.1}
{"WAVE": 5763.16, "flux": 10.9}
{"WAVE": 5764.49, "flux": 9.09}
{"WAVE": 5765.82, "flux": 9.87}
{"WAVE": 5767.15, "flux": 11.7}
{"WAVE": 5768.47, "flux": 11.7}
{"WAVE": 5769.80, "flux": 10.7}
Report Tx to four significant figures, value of 1.085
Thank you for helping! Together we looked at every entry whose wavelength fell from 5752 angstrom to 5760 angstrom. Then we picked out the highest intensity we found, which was 10.3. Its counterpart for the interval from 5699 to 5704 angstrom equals 10.9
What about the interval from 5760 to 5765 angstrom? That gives 10.9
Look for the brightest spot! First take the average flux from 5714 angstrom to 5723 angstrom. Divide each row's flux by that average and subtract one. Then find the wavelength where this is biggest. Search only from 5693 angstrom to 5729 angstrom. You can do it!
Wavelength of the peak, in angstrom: 5710.33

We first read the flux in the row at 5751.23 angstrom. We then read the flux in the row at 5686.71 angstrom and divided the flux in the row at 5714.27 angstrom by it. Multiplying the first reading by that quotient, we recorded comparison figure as 11.8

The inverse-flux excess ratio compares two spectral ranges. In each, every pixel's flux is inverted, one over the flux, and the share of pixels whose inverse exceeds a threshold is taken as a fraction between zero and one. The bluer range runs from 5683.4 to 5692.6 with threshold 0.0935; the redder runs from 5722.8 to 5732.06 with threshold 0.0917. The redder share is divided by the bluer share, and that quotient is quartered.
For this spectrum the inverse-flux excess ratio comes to 0.18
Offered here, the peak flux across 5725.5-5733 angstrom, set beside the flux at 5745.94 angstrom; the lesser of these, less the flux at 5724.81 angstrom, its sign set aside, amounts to 0.10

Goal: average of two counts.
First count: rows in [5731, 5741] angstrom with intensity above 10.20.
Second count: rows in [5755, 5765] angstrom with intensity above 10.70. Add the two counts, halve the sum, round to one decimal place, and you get 4.0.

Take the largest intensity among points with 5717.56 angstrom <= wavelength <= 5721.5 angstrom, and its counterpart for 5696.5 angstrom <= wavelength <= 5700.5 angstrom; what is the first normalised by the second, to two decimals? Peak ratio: 1.05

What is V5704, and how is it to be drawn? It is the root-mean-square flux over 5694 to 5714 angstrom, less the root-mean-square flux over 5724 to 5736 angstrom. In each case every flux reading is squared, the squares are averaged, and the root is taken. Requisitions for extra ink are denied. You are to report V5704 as 0.1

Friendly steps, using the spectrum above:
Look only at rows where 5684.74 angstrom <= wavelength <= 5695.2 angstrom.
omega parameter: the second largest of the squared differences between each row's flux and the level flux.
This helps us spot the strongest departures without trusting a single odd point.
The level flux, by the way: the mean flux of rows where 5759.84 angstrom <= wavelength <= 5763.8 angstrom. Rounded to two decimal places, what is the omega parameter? 0.34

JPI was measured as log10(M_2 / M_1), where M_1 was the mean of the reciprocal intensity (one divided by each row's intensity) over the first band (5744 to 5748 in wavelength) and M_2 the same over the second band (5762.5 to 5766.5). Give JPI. 0.02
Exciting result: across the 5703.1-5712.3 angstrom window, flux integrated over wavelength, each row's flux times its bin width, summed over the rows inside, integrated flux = 100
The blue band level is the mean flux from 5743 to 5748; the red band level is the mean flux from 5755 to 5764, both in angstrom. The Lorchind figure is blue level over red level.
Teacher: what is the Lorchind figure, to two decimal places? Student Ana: 1.01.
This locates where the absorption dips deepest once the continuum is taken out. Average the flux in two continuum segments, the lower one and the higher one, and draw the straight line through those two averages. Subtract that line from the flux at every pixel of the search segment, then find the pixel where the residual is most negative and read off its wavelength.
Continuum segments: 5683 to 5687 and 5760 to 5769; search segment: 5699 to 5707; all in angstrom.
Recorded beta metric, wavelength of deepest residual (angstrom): 5703.76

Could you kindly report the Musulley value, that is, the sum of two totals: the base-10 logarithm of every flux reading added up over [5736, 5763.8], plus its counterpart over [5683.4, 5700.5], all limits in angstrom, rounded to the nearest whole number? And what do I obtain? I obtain 34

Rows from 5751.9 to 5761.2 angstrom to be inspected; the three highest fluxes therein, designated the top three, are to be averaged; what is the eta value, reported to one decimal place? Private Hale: 10.2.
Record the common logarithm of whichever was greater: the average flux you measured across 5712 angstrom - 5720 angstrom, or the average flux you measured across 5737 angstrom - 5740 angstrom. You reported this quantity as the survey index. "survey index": 1.04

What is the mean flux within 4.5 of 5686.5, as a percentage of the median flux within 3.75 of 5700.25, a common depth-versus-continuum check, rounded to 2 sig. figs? 97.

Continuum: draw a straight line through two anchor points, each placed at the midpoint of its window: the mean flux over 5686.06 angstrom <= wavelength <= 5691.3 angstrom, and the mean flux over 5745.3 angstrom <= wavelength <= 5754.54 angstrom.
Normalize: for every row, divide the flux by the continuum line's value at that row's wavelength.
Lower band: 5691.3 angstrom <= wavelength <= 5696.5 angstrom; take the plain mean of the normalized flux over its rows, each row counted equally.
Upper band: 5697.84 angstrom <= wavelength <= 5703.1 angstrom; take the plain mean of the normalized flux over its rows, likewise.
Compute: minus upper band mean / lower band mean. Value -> -1.10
